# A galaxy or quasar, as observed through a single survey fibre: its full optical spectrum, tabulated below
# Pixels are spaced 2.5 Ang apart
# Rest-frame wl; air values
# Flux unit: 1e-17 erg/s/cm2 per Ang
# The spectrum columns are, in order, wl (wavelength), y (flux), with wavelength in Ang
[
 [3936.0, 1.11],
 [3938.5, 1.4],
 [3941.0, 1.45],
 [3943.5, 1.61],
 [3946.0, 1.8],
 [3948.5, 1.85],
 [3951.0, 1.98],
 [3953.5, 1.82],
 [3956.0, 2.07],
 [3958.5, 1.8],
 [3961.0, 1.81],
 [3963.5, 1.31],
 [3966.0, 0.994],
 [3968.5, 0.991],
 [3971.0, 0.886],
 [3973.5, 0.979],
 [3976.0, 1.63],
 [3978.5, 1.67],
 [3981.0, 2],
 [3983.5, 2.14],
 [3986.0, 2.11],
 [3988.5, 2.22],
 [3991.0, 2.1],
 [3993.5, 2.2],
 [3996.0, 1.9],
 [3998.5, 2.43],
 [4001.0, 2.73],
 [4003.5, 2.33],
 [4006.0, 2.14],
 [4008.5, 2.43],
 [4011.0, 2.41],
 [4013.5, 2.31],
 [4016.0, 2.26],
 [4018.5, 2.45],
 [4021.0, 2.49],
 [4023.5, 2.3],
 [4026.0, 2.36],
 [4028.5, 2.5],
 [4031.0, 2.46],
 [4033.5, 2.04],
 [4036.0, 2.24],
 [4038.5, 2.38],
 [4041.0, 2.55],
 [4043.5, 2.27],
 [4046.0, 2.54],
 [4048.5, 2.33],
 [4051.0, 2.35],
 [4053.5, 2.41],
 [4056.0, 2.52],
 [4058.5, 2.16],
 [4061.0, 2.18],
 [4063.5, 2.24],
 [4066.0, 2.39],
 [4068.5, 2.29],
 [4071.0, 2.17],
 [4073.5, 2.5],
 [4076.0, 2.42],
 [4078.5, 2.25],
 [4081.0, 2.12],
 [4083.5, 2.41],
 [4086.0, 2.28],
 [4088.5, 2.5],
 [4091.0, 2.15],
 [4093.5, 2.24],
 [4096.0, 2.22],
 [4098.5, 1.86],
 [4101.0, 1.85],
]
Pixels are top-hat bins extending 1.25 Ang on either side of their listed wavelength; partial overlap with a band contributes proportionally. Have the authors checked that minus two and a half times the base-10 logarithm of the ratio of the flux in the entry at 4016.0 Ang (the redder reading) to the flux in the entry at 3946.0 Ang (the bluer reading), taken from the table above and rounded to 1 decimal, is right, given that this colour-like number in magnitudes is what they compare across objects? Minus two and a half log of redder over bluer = -0.2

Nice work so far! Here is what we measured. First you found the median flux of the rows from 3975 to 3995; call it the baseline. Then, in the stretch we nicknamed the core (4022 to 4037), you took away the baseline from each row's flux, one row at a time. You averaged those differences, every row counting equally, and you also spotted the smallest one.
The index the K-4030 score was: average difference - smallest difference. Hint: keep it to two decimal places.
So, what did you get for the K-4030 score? 0.28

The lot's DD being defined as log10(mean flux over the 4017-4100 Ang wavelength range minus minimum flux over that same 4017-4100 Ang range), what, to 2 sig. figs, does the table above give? -0.34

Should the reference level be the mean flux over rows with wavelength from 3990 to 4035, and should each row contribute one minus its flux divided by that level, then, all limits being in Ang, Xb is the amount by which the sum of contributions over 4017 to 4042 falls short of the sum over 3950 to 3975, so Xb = 3.9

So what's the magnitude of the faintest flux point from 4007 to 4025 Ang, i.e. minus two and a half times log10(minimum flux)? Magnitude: -0.89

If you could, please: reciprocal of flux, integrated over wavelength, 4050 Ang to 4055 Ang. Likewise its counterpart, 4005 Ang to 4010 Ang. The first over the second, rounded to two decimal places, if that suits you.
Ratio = 0.96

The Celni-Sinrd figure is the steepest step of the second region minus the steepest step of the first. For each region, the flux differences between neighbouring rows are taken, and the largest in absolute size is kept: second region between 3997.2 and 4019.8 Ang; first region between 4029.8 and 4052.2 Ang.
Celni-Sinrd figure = -0.02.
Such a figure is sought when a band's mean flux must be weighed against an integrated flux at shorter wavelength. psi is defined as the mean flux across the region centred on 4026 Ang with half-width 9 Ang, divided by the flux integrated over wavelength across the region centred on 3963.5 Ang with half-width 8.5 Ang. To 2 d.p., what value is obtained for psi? 0.10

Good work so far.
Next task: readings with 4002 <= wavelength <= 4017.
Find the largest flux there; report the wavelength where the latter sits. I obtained 4008.5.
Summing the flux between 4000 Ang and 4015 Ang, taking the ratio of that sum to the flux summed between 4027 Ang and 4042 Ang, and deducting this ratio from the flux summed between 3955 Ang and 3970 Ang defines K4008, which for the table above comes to 8.0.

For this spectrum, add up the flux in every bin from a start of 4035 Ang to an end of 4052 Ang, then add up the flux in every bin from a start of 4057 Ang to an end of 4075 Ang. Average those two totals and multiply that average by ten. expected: 163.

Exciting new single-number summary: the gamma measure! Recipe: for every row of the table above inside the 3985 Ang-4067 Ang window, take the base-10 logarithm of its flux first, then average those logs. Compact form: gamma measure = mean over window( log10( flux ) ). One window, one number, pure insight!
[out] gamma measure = 0.365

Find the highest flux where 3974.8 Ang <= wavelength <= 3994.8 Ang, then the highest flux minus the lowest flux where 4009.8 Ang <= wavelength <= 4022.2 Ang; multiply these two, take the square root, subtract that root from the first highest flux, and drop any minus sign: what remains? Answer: 1.5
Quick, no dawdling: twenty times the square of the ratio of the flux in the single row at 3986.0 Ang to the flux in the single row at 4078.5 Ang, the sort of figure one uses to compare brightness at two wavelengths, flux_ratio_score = 18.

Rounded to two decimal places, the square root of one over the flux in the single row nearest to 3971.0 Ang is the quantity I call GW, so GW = 1.06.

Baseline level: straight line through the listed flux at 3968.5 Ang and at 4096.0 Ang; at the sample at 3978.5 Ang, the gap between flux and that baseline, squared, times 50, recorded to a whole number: 17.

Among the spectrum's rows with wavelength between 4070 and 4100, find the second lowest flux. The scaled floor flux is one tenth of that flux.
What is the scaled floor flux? 0.212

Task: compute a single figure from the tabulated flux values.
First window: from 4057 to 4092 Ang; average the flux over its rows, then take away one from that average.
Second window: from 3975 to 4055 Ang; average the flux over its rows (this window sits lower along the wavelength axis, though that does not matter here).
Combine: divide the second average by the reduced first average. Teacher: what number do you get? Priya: 1.76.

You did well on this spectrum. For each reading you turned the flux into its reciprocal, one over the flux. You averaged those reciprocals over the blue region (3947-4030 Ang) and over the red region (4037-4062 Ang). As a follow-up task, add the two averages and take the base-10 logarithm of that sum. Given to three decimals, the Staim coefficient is -0.012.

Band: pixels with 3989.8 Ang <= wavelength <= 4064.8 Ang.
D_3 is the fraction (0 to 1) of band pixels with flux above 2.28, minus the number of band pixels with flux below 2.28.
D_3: -10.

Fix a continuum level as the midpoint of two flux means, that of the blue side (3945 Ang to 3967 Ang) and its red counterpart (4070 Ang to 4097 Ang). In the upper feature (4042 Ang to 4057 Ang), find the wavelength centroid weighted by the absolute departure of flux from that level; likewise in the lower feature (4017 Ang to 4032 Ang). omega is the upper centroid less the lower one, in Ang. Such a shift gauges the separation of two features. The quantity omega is 25.4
